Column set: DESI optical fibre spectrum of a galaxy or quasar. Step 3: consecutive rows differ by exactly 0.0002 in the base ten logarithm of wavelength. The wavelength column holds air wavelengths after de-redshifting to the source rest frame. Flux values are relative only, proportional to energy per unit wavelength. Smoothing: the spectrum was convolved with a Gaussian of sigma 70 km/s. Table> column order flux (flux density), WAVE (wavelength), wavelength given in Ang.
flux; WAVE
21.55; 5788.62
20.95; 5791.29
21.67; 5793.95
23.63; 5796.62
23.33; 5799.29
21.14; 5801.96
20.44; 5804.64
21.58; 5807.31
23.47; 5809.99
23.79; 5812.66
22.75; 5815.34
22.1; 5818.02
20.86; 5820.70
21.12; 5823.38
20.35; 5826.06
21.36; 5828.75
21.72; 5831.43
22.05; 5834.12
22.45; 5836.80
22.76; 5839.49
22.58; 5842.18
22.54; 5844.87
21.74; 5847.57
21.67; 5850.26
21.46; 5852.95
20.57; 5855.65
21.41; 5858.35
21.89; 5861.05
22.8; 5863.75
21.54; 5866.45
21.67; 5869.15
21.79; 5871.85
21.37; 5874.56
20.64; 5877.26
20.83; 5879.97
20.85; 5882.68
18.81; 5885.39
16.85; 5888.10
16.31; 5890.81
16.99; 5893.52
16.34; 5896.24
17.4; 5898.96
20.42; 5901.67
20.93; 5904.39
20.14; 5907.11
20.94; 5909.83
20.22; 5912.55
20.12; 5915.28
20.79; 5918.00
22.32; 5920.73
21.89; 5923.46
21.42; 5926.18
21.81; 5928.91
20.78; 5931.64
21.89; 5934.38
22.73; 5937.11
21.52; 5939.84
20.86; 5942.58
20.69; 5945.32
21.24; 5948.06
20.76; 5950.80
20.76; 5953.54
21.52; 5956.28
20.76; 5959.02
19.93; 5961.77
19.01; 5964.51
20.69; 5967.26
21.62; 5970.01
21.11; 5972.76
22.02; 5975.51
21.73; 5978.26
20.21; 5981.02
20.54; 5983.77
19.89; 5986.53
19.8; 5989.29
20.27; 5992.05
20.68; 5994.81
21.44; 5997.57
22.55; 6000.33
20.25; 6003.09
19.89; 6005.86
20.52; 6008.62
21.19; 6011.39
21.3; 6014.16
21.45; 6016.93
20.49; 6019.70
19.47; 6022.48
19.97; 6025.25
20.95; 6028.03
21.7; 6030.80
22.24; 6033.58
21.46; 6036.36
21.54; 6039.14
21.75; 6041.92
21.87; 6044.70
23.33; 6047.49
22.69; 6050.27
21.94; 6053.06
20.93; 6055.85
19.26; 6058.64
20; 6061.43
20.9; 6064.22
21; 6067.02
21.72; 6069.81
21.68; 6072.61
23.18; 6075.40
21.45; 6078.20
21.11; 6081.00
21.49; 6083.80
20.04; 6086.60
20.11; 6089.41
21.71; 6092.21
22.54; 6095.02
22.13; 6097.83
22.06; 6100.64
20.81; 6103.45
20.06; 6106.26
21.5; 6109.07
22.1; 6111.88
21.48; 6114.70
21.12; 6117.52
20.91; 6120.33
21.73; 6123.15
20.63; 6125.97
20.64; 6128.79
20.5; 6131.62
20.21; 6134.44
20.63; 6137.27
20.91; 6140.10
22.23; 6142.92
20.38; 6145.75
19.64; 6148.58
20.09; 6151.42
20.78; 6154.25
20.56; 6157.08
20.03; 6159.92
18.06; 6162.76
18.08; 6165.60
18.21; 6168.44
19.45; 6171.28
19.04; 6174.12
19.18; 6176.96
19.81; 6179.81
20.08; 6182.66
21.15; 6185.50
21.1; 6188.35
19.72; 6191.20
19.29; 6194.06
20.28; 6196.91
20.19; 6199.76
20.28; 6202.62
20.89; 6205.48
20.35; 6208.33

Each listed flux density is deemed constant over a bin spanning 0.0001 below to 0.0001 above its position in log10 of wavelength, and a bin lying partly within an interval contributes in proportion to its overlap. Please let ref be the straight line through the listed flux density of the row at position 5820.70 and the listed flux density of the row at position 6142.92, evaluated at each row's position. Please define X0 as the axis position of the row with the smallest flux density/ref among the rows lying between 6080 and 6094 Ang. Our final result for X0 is 6086.60 Ang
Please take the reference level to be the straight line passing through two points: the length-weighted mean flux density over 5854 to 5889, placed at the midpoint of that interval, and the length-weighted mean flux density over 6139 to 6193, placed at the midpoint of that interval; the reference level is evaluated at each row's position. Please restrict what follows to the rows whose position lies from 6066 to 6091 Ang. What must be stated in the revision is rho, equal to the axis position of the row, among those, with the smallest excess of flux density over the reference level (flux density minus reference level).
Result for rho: 6086.60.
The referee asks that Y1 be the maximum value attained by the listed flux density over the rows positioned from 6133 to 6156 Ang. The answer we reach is 22.23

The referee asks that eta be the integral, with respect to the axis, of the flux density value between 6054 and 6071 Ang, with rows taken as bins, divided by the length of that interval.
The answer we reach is 20.7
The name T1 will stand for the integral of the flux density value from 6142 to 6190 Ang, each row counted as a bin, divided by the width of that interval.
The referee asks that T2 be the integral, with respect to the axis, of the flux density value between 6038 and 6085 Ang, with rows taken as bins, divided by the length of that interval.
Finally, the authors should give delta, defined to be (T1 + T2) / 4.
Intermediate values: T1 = 19.8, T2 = 21.5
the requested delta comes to 10.3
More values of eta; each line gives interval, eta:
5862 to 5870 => 22.0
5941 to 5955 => 20.9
